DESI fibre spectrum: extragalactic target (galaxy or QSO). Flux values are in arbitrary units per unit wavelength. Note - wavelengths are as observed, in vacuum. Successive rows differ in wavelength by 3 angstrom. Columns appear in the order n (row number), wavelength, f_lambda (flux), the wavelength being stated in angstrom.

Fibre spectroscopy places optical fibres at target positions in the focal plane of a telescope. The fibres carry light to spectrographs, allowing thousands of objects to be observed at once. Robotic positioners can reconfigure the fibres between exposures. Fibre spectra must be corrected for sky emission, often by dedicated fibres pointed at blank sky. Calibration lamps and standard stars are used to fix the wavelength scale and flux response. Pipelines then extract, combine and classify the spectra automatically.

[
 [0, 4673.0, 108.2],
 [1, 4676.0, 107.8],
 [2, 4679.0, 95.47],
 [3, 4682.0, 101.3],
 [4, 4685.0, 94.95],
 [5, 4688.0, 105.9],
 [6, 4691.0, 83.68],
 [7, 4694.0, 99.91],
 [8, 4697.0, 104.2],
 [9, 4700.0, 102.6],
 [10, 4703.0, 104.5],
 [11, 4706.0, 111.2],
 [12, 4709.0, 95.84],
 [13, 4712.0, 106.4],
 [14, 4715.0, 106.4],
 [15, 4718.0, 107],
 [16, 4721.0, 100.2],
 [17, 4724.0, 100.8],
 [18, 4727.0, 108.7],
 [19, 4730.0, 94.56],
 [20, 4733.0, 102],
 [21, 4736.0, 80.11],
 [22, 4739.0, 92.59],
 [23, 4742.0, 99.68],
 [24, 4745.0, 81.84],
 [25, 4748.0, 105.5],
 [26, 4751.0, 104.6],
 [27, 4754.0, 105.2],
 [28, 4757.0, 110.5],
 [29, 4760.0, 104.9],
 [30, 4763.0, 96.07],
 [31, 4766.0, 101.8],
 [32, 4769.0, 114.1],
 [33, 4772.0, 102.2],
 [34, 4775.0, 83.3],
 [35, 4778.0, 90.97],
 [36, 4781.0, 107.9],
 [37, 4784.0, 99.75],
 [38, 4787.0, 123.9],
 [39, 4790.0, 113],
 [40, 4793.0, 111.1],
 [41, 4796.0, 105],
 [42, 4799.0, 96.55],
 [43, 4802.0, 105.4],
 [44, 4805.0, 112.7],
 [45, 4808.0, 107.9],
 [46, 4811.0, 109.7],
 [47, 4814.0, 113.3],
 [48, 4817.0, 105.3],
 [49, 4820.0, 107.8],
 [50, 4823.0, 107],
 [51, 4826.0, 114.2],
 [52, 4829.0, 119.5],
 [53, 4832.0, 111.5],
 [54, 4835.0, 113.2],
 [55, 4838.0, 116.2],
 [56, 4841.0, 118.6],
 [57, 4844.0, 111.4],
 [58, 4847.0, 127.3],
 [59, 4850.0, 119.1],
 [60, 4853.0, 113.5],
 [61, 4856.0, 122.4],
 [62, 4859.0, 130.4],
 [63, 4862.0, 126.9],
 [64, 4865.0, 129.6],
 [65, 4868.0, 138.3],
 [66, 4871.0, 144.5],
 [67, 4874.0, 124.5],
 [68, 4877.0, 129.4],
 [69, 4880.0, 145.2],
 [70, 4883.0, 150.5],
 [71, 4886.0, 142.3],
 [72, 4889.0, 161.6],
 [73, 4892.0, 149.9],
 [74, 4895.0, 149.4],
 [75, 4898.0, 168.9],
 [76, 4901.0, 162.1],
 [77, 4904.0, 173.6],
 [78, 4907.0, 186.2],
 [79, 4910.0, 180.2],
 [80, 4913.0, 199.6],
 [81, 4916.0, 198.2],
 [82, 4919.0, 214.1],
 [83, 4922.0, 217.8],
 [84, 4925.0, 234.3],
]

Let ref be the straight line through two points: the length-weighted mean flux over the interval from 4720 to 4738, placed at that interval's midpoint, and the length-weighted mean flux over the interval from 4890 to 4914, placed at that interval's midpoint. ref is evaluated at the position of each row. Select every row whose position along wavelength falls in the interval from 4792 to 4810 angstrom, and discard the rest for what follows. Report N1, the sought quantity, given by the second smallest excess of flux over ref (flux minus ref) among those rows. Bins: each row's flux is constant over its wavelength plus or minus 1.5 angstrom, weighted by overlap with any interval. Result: -23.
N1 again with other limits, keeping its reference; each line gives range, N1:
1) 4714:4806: -30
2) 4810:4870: -35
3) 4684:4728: 5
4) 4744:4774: -16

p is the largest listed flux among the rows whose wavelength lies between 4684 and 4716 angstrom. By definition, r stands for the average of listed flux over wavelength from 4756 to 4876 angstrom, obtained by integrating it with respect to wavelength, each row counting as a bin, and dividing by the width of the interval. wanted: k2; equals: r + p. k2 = 224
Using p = 111.2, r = 113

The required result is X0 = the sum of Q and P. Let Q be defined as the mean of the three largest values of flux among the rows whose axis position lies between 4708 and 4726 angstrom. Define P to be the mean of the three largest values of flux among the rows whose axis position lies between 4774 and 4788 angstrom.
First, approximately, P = 111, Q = 107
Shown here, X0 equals 217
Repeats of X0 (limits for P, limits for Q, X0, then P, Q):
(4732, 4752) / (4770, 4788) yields 215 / 104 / 111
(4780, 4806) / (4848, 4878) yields 254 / 117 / 138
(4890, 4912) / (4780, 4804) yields 296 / 180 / 116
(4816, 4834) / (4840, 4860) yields 242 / 115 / 127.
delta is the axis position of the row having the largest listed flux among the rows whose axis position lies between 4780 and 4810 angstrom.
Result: 4787.0 angstrom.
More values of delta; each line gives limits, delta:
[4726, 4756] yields 4727.0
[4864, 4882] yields 4880.0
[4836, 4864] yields 4859.0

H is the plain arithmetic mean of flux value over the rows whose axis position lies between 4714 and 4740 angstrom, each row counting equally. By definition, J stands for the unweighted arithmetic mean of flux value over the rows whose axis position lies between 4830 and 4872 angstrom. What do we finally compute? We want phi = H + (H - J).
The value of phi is 75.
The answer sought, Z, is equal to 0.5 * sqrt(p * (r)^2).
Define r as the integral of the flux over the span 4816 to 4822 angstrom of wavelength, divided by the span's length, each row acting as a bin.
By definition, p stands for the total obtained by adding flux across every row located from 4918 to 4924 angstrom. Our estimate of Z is 1109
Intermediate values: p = 432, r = 107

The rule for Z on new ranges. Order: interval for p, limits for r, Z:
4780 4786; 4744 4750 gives 689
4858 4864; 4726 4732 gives 811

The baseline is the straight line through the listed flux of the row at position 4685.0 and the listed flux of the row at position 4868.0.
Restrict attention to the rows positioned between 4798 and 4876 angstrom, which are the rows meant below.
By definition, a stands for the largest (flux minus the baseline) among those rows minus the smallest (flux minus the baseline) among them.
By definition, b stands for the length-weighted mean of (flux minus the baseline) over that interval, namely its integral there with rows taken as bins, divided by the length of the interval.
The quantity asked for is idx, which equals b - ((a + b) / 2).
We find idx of -22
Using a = 31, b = -13.6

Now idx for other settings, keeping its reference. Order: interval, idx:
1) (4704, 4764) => -22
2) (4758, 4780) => -24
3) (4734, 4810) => -26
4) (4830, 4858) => -15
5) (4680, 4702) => -10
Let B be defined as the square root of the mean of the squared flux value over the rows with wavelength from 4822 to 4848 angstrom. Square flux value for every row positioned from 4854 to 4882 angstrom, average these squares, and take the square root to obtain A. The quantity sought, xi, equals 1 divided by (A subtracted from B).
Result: -0.06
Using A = 133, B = 116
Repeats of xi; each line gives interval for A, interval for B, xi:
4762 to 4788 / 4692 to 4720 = 0.69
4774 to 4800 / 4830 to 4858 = 0.08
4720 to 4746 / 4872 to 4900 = 0.02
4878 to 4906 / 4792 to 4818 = -0.02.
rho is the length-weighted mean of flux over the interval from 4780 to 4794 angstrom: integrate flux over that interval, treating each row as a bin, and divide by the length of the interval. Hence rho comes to 111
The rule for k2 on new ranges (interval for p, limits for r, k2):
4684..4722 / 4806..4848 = 224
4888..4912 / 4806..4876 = 305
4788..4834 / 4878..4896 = 269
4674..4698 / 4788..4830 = 217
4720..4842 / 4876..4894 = 271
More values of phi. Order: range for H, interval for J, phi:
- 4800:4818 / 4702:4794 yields 116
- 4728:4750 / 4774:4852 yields 78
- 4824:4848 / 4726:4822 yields 130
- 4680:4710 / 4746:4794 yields 96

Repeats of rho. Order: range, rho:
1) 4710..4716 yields 106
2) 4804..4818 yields 110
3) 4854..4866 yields 127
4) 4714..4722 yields 105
